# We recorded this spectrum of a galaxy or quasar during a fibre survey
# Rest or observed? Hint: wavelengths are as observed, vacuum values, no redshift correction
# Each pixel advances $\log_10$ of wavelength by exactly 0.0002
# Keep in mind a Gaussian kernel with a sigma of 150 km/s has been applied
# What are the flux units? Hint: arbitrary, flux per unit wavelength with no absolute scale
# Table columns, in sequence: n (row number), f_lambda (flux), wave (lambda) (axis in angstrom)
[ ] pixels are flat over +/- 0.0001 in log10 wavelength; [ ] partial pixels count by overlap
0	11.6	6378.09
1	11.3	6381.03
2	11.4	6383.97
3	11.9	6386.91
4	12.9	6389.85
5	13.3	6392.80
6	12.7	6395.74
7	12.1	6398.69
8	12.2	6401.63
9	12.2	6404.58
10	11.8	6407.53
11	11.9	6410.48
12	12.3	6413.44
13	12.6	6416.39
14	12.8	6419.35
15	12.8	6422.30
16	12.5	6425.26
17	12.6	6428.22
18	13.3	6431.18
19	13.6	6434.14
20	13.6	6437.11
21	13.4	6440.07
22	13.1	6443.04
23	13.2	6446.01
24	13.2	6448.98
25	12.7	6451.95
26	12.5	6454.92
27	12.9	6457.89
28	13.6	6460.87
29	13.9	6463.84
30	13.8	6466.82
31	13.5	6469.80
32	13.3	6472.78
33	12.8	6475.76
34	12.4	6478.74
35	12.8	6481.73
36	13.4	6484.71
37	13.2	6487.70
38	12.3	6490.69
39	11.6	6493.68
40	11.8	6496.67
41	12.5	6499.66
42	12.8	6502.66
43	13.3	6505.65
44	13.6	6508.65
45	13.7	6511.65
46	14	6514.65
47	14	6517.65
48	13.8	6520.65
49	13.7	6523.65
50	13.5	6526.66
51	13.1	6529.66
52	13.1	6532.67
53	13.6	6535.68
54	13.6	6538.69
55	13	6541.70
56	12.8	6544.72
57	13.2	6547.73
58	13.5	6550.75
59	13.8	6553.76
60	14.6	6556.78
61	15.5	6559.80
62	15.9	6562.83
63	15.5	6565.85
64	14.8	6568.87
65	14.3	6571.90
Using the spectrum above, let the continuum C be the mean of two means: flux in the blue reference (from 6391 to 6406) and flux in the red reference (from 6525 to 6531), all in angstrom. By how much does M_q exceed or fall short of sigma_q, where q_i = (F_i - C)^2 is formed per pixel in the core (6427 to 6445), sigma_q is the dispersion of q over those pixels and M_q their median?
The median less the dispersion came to 0.0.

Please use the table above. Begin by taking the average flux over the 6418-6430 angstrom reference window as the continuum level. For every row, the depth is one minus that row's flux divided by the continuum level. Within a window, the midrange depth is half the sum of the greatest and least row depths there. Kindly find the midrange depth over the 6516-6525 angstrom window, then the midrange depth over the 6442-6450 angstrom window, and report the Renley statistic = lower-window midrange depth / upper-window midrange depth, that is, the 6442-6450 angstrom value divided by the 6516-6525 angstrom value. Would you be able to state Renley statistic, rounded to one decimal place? 0.4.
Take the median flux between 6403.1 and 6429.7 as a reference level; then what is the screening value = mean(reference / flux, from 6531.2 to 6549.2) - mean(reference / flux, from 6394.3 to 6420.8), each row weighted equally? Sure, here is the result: -0.072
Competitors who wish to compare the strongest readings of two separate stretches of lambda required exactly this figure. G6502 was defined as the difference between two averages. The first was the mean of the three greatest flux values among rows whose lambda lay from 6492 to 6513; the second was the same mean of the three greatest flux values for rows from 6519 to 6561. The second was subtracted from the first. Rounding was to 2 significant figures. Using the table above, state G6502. -1.1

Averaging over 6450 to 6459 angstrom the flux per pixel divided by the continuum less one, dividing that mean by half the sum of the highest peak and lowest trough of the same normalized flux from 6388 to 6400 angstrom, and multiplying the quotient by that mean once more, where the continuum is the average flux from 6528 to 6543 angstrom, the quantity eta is -0.04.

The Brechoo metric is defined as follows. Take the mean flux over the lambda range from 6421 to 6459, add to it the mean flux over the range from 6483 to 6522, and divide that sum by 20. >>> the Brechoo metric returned 1.31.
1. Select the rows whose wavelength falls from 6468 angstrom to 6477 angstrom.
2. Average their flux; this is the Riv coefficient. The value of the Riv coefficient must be 13.2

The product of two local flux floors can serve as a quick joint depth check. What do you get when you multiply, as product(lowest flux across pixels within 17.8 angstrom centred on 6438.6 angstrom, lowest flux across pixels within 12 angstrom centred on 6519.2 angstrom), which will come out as 179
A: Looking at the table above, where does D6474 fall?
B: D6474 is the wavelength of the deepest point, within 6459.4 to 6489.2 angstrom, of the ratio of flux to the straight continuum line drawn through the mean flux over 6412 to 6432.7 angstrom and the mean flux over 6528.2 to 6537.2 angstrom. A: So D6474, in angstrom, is 6478.74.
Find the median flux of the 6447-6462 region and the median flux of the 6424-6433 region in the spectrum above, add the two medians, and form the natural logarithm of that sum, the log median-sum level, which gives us 3.24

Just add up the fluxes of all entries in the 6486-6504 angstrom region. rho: 74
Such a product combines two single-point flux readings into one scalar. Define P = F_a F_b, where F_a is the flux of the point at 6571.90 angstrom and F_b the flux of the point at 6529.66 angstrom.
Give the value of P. 187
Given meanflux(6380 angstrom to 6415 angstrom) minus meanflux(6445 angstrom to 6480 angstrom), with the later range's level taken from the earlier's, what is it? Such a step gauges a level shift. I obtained -1.0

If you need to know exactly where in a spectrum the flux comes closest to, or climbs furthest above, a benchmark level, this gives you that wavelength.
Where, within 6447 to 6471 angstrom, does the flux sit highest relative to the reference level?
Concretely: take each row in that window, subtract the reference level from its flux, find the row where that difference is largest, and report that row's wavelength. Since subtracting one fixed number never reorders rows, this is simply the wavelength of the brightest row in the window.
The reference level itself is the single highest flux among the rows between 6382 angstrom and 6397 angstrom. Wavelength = 6463.84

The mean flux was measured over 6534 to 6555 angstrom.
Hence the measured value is 13.4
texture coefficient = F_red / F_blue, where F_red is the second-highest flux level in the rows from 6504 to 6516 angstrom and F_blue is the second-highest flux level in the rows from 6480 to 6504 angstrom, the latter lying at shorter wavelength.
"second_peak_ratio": 1.04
